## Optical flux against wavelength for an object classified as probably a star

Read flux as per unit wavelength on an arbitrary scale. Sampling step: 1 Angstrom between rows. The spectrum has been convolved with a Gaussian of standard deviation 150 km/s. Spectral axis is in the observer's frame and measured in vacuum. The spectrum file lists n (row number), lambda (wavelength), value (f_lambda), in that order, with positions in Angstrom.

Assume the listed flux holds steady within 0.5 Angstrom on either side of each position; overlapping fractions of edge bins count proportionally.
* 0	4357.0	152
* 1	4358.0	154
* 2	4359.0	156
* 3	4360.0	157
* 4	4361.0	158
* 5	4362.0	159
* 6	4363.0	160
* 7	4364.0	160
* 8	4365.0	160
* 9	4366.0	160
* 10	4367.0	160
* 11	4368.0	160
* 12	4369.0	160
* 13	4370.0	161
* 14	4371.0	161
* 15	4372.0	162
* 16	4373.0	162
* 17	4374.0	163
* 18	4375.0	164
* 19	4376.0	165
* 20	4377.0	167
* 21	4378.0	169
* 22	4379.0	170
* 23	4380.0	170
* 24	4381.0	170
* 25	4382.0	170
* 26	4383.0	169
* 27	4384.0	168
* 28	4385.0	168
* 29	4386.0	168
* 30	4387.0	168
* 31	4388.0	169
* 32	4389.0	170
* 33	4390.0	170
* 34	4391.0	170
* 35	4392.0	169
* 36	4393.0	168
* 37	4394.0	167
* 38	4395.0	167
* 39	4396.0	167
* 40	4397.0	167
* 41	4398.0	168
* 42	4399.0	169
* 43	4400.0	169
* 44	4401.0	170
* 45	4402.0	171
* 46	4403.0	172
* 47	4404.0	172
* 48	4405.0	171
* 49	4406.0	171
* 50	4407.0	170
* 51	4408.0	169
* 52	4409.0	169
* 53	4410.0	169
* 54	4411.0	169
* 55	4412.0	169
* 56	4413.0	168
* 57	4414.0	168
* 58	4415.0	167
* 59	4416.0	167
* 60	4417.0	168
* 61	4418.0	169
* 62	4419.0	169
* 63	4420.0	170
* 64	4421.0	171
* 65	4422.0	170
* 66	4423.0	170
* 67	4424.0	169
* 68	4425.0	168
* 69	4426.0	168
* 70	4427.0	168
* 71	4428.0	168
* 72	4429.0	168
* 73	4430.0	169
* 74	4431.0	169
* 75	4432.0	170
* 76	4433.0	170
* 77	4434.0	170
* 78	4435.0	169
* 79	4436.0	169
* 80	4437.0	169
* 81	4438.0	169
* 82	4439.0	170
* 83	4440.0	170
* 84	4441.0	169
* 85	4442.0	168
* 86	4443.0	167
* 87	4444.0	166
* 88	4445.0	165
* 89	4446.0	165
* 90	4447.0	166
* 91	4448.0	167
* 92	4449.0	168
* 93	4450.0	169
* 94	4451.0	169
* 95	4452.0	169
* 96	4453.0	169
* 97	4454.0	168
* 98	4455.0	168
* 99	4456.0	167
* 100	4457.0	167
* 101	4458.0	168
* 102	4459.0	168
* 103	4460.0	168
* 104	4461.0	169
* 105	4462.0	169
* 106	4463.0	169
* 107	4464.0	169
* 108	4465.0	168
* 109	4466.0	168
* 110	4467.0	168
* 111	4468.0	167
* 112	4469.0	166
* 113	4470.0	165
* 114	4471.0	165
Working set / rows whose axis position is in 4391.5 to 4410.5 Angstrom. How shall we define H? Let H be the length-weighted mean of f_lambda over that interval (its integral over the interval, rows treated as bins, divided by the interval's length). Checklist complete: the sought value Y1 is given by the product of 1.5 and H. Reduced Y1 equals 254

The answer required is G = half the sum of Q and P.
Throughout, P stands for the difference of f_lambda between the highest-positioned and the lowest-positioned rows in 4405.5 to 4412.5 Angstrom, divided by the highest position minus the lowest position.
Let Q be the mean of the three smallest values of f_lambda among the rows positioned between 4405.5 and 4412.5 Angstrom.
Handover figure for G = 84.3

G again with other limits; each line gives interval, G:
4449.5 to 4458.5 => 83.6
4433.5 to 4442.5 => 84.2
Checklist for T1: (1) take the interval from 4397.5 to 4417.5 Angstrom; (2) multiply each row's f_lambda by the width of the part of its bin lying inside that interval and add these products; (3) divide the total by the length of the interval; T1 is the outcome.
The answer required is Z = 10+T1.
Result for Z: 179.3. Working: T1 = 169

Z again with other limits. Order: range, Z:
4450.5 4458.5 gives 178.1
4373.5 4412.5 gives 178.7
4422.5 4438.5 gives 178.9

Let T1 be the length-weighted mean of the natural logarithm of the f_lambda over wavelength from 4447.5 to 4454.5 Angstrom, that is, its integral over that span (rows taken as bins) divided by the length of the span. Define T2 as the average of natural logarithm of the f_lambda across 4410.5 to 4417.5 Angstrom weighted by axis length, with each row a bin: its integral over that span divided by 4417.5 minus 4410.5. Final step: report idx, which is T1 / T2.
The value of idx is 1.000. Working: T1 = 5.13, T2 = 5.12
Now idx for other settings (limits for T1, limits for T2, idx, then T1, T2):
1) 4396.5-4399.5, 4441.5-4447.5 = 1.002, 5.12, 5.11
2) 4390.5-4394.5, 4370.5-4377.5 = 1.006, 5.13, 5.10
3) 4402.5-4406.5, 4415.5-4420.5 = 1.003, 5.14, 5.13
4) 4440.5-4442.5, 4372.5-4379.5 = 1.003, 5.13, 5.11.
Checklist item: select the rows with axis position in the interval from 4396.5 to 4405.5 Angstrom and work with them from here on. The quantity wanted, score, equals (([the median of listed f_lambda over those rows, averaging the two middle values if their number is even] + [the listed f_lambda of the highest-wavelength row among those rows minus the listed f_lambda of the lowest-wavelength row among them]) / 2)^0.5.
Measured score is 9.33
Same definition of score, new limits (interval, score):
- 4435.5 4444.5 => 9.11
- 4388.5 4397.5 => 9.08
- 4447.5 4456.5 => 9.17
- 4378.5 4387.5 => 9.14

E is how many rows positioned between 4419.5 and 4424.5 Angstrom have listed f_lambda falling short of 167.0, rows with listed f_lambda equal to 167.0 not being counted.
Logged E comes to 0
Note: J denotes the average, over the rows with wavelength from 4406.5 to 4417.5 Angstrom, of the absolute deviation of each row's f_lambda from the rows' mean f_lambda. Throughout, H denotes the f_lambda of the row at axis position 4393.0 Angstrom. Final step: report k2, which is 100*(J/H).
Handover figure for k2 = 0.46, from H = 168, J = 0.8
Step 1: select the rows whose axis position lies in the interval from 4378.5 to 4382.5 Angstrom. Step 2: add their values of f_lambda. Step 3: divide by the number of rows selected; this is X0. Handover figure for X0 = 170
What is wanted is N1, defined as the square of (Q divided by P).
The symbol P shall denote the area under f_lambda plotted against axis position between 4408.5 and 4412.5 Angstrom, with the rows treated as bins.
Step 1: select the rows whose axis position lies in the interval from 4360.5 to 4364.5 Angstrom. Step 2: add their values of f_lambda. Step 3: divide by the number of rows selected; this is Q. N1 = 0.0555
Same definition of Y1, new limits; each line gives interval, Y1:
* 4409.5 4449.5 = 253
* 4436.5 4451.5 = 252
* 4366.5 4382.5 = 247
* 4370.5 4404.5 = 252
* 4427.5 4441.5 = 254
